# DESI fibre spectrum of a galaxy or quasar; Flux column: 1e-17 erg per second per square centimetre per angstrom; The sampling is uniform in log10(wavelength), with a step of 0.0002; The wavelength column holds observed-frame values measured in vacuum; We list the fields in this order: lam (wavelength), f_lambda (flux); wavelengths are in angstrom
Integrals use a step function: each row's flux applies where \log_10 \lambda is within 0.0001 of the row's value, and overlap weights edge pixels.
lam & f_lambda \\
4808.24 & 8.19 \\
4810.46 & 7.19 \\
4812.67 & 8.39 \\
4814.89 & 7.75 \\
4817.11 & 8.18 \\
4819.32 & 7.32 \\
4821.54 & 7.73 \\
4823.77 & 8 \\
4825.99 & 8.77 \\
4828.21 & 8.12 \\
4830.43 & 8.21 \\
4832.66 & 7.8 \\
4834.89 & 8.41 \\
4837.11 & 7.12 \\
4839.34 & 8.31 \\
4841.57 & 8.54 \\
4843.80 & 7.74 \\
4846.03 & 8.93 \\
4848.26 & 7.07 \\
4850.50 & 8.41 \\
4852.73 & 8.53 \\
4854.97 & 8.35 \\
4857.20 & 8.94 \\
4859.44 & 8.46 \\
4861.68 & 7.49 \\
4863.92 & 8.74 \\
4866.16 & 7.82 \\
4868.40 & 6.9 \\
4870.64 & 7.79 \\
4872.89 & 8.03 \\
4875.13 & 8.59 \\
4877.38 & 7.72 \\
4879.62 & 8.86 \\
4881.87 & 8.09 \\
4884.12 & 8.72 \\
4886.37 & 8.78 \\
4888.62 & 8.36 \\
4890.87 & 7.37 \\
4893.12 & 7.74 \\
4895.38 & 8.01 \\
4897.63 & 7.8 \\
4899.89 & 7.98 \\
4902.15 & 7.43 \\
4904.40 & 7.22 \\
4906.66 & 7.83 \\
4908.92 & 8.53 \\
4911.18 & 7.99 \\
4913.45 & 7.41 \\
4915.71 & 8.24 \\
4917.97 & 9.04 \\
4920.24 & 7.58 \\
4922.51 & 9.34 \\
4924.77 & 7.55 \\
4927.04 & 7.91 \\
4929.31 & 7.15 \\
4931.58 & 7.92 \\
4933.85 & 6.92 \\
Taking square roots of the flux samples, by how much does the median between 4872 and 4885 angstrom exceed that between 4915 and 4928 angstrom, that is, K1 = 0.046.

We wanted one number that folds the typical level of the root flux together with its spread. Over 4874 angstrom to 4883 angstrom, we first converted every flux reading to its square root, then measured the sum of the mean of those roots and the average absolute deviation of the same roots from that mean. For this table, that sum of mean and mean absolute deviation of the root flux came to 2.95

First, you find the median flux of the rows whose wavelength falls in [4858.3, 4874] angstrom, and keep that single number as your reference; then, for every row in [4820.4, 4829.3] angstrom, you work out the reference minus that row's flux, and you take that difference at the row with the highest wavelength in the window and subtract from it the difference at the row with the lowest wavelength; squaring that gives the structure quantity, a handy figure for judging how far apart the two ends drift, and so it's 0.15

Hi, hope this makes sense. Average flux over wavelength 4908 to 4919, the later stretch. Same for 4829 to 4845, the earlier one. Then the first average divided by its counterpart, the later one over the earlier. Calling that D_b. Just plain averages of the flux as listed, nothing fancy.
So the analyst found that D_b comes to 1.03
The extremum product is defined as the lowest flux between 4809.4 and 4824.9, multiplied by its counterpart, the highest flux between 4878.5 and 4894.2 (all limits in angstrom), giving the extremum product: 63.7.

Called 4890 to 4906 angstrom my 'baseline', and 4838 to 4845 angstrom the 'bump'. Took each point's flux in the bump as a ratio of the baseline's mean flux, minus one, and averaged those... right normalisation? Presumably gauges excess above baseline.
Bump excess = 0.07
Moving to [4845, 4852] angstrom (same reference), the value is 0.06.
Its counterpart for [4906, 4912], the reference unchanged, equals 0.06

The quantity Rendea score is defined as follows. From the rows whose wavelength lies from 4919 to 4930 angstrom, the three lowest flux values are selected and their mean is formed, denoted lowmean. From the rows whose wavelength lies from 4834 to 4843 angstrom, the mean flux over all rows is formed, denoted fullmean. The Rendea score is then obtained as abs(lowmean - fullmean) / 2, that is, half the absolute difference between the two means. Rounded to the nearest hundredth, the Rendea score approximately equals 0.33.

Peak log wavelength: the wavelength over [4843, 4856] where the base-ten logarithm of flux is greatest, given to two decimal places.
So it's 4846.03 angstrom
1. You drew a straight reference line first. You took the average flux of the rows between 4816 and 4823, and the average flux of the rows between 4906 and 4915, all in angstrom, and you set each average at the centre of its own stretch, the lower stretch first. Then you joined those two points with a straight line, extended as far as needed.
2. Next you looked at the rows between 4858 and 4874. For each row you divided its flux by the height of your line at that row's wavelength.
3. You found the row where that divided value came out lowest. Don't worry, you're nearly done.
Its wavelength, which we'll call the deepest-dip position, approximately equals 4868.40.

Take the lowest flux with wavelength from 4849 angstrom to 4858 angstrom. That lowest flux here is 8.35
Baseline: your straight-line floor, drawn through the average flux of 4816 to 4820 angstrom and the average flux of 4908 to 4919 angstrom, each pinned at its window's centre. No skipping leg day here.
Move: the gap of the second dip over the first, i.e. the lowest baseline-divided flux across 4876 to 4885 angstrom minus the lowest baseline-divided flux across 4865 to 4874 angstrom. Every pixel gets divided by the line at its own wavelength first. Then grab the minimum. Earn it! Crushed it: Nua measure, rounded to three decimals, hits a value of 0.097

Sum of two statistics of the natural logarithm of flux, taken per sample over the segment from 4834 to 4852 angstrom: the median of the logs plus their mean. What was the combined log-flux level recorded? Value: 4.21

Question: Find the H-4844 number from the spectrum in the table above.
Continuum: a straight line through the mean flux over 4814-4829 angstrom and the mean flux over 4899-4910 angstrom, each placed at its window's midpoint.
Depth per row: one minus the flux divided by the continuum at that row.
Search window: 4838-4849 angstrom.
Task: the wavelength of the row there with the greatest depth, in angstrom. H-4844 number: 4848.26 angstrom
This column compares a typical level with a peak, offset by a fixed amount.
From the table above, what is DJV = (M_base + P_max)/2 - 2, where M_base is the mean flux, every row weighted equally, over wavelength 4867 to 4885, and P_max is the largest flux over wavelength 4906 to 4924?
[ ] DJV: 6.71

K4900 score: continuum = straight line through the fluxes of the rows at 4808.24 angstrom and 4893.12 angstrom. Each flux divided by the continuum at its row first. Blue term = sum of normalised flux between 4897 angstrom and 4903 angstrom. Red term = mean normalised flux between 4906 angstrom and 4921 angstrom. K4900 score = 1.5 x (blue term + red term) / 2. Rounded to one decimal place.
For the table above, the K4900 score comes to 3.1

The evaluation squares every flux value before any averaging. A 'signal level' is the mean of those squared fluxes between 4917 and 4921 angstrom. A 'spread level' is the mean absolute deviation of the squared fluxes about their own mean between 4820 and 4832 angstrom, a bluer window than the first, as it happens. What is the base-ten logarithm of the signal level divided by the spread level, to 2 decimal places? 1.21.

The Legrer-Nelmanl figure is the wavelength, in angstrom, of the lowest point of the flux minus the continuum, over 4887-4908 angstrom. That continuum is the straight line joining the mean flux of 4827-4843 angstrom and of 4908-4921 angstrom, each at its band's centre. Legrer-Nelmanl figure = 4904.40 angstrom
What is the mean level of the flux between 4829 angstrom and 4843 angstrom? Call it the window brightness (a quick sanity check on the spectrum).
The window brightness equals 8.06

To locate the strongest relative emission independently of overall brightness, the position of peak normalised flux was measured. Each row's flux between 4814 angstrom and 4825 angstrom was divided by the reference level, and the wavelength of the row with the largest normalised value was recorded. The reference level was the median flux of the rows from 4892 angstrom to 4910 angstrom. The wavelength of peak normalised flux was 4817.11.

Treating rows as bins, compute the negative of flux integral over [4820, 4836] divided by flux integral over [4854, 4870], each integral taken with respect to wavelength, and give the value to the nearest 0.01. -1.00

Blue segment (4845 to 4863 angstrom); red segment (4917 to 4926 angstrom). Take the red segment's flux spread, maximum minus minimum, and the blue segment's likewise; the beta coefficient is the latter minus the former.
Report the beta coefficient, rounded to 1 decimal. 0.1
